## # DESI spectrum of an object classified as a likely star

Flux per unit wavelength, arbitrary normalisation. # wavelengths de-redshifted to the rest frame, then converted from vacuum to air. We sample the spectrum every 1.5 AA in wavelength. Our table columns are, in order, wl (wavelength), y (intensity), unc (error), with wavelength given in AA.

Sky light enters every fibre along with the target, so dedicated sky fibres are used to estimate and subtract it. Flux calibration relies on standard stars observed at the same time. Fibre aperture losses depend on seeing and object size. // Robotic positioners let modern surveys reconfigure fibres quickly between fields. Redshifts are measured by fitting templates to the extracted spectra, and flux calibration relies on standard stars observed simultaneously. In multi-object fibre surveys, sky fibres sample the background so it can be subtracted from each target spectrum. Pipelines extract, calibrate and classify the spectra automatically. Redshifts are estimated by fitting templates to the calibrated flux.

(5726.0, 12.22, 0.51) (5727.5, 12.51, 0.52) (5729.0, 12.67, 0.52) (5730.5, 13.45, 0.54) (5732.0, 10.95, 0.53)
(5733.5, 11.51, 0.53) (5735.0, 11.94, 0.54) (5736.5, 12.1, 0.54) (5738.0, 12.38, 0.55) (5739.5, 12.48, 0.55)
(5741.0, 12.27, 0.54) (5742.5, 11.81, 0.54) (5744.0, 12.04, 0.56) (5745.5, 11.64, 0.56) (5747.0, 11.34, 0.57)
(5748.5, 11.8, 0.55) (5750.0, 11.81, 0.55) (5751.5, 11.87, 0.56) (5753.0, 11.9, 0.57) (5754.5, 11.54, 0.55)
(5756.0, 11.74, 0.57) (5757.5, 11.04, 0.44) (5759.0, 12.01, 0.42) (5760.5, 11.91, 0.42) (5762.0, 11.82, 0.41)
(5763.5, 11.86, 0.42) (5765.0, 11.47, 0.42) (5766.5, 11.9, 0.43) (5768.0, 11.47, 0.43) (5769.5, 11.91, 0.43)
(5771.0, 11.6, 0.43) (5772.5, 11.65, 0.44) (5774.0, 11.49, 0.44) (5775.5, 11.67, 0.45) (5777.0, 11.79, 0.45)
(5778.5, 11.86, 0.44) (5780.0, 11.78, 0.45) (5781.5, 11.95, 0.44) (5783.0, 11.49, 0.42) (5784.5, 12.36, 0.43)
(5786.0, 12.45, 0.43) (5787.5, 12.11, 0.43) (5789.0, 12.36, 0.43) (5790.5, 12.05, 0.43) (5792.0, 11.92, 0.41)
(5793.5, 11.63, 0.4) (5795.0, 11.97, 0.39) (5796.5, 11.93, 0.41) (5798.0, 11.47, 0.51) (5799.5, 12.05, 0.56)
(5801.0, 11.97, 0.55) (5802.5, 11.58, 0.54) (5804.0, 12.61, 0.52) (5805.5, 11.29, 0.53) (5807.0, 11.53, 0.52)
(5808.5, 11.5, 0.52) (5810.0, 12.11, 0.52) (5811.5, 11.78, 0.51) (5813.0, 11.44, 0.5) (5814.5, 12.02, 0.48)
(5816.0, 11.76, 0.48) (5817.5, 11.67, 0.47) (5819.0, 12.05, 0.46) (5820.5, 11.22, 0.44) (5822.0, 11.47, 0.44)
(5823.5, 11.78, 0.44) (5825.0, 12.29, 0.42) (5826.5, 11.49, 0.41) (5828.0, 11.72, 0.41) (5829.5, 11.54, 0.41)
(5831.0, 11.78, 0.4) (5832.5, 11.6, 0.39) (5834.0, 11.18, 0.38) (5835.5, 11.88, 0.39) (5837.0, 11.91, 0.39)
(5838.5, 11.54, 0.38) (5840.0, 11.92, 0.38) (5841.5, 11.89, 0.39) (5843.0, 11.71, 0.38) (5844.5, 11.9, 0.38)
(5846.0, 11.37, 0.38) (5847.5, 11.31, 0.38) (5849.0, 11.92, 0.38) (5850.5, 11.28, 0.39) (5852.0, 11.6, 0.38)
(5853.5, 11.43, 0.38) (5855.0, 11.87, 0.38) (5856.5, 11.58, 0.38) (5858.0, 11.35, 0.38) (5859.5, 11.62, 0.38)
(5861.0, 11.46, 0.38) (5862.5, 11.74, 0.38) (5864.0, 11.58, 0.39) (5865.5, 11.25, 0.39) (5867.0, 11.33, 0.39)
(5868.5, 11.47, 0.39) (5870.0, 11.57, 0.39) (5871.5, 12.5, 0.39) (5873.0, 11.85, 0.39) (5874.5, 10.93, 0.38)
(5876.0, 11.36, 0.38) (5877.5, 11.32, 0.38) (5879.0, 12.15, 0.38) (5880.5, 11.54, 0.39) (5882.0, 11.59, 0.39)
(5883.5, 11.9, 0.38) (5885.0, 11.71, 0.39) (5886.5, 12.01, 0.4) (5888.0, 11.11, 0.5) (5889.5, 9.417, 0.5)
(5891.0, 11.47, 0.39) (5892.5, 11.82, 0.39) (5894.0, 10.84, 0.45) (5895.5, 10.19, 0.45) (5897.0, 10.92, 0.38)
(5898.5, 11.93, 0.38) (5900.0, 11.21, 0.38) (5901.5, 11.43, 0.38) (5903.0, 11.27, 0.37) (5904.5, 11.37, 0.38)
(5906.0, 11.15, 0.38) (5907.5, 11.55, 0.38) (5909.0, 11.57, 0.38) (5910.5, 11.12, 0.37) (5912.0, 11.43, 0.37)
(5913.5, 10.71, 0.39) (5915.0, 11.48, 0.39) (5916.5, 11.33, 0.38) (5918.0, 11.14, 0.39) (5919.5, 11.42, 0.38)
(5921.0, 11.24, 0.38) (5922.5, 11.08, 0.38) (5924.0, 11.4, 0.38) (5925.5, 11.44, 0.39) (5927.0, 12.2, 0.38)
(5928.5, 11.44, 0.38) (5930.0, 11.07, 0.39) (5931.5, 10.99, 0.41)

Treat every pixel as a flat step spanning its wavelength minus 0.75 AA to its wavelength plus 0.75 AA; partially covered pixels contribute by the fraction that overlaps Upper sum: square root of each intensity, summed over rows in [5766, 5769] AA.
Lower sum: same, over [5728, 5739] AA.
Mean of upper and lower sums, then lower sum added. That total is 40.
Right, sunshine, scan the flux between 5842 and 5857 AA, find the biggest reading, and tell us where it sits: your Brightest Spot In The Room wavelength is 5849.0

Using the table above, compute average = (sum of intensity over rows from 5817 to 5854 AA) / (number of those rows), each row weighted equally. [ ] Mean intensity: 11.7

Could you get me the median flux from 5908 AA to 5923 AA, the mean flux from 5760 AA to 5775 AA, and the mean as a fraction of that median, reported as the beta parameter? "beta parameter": 1.037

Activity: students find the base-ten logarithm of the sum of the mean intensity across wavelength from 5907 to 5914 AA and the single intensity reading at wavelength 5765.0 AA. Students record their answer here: 1.357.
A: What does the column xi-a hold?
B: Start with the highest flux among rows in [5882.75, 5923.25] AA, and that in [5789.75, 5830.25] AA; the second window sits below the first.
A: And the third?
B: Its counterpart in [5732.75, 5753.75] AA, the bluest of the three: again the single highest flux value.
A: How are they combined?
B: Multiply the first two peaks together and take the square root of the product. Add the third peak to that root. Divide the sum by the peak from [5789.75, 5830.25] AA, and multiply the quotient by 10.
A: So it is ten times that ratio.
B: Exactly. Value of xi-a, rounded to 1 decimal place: 19.7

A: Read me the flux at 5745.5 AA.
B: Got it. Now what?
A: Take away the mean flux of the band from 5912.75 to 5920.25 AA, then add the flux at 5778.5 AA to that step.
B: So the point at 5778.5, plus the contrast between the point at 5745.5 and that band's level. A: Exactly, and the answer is 12.3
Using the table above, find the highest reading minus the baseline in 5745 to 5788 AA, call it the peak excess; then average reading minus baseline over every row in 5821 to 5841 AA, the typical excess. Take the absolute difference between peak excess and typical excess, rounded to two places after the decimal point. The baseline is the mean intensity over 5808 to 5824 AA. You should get 0.75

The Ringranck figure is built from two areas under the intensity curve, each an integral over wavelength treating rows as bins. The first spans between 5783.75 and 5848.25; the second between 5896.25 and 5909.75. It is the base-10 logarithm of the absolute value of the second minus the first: 2.78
